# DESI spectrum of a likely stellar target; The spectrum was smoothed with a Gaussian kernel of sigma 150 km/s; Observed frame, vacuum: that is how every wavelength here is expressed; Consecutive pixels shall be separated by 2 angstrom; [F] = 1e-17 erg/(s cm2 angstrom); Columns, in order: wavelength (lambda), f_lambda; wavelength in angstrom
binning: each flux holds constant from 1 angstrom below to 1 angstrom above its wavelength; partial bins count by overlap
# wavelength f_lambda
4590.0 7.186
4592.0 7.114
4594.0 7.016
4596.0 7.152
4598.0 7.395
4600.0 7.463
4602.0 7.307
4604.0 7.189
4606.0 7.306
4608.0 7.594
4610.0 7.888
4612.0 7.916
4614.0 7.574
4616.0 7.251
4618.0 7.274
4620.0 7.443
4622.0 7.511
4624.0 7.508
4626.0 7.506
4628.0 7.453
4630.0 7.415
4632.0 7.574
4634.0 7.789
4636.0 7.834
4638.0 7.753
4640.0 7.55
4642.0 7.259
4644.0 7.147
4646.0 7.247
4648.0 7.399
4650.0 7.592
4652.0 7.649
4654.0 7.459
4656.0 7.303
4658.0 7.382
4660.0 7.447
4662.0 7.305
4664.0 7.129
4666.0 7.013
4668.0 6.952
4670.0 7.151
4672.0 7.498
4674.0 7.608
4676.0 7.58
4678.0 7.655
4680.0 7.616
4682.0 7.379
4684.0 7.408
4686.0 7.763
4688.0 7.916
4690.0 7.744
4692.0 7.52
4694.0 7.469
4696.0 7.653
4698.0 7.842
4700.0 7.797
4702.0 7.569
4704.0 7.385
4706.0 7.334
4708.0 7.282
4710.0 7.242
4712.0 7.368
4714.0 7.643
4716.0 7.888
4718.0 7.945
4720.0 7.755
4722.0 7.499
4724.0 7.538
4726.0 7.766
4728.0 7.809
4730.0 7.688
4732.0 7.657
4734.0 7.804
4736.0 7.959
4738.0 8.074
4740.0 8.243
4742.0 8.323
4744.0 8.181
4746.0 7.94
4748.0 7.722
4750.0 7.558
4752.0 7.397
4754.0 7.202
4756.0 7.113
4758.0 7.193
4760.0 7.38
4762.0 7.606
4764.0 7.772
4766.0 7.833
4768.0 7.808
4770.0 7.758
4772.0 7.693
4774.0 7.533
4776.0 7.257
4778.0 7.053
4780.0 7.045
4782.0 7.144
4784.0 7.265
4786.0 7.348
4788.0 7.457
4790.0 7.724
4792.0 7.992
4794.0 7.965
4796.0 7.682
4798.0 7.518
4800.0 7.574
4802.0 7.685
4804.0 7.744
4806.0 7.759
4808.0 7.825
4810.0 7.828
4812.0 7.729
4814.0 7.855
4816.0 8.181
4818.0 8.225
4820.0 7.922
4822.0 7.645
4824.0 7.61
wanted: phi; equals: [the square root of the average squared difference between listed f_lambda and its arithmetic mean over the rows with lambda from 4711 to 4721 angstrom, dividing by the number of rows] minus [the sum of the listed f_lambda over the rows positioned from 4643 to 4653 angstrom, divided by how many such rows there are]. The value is -7.2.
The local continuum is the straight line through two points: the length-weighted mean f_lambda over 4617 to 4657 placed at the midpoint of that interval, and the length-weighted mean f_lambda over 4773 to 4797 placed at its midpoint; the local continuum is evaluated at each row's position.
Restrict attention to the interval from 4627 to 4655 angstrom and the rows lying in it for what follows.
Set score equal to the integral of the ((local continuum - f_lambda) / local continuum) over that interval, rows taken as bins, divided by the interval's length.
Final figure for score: -0.003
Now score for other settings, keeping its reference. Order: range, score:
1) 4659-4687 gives 0.011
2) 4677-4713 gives -0.011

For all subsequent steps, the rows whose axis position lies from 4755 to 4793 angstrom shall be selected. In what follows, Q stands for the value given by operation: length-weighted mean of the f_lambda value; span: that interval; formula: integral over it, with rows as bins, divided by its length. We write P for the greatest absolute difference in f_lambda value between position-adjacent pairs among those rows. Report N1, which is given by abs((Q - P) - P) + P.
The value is 7.20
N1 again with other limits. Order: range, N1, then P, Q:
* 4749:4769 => 7.26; 0.226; 7.49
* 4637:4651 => 7.13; 0.291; 7.42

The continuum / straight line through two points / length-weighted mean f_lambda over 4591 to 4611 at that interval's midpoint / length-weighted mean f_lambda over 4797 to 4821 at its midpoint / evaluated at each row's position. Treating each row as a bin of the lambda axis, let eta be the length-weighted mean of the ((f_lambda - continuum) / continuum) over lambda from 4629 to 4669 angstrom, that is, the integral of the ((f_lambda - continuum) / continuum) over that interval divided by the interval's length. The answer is -0.006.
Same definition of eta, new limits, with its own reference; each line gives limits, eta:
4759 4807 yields -0.025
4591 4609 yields -0.008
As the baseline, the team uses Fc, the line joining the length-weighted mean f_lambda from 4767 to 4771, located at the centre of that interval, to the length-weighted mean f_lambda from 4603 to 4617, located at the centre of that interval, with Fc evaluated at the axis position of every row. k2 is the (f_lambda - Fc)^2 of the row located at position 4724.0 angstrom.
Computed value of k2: 0.03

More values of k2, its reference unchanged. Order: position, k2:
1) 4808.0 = 0.00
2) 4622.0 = 0.00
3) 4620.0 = 0.01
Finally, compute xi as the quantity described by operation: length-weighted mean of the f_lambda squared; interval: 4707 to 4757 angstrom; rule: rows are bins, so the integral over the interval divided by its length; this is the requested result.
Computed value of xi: 59.5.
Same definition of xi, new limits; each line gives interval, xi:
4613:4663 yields 55.8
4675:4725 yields 57.7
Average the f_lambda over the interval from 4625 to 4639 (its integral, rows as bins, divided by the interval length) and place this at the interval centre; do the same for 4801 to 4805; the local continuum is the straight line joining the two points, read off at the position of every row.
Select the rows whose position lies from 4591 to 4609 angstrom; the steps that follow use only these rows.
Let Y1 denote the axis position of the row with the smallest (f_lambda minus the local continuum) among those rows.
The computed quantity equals 4594.0 angstrom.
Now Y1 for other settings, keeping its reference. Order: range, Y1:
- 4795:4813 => 4798.0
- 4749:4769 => 4756.0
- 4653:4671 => 4668.0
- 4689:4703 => 4694.0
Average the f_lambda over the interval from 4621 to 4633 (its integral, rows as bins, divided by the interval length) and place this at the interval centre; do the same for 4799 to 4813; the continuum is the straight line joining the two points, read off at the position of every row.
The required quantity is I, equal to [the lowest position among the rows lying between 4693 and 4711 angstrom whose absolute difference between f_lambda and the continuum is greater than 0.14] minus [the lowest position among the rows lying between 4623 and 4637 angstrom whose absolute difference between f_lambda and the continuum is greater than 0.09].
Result 64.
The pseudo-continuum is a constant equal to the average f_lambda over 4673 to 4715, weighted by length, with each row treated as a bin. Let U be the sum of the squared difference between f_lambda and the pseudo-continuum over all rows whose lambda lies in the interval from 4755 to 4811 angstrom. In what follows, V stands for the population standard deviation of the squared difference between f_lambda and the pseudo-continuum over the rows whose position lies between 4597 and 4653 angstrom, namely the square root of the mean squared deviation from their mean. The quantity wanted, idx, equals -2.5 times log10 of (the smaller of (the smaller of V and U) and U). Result 3.3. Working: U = 2.2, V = 0.049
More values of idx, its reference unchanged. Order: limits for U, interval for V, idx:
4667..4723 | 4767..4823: 2.4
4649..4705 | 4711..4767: 2.1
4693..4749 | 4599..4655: 3.3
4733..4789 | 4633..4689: 2.6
